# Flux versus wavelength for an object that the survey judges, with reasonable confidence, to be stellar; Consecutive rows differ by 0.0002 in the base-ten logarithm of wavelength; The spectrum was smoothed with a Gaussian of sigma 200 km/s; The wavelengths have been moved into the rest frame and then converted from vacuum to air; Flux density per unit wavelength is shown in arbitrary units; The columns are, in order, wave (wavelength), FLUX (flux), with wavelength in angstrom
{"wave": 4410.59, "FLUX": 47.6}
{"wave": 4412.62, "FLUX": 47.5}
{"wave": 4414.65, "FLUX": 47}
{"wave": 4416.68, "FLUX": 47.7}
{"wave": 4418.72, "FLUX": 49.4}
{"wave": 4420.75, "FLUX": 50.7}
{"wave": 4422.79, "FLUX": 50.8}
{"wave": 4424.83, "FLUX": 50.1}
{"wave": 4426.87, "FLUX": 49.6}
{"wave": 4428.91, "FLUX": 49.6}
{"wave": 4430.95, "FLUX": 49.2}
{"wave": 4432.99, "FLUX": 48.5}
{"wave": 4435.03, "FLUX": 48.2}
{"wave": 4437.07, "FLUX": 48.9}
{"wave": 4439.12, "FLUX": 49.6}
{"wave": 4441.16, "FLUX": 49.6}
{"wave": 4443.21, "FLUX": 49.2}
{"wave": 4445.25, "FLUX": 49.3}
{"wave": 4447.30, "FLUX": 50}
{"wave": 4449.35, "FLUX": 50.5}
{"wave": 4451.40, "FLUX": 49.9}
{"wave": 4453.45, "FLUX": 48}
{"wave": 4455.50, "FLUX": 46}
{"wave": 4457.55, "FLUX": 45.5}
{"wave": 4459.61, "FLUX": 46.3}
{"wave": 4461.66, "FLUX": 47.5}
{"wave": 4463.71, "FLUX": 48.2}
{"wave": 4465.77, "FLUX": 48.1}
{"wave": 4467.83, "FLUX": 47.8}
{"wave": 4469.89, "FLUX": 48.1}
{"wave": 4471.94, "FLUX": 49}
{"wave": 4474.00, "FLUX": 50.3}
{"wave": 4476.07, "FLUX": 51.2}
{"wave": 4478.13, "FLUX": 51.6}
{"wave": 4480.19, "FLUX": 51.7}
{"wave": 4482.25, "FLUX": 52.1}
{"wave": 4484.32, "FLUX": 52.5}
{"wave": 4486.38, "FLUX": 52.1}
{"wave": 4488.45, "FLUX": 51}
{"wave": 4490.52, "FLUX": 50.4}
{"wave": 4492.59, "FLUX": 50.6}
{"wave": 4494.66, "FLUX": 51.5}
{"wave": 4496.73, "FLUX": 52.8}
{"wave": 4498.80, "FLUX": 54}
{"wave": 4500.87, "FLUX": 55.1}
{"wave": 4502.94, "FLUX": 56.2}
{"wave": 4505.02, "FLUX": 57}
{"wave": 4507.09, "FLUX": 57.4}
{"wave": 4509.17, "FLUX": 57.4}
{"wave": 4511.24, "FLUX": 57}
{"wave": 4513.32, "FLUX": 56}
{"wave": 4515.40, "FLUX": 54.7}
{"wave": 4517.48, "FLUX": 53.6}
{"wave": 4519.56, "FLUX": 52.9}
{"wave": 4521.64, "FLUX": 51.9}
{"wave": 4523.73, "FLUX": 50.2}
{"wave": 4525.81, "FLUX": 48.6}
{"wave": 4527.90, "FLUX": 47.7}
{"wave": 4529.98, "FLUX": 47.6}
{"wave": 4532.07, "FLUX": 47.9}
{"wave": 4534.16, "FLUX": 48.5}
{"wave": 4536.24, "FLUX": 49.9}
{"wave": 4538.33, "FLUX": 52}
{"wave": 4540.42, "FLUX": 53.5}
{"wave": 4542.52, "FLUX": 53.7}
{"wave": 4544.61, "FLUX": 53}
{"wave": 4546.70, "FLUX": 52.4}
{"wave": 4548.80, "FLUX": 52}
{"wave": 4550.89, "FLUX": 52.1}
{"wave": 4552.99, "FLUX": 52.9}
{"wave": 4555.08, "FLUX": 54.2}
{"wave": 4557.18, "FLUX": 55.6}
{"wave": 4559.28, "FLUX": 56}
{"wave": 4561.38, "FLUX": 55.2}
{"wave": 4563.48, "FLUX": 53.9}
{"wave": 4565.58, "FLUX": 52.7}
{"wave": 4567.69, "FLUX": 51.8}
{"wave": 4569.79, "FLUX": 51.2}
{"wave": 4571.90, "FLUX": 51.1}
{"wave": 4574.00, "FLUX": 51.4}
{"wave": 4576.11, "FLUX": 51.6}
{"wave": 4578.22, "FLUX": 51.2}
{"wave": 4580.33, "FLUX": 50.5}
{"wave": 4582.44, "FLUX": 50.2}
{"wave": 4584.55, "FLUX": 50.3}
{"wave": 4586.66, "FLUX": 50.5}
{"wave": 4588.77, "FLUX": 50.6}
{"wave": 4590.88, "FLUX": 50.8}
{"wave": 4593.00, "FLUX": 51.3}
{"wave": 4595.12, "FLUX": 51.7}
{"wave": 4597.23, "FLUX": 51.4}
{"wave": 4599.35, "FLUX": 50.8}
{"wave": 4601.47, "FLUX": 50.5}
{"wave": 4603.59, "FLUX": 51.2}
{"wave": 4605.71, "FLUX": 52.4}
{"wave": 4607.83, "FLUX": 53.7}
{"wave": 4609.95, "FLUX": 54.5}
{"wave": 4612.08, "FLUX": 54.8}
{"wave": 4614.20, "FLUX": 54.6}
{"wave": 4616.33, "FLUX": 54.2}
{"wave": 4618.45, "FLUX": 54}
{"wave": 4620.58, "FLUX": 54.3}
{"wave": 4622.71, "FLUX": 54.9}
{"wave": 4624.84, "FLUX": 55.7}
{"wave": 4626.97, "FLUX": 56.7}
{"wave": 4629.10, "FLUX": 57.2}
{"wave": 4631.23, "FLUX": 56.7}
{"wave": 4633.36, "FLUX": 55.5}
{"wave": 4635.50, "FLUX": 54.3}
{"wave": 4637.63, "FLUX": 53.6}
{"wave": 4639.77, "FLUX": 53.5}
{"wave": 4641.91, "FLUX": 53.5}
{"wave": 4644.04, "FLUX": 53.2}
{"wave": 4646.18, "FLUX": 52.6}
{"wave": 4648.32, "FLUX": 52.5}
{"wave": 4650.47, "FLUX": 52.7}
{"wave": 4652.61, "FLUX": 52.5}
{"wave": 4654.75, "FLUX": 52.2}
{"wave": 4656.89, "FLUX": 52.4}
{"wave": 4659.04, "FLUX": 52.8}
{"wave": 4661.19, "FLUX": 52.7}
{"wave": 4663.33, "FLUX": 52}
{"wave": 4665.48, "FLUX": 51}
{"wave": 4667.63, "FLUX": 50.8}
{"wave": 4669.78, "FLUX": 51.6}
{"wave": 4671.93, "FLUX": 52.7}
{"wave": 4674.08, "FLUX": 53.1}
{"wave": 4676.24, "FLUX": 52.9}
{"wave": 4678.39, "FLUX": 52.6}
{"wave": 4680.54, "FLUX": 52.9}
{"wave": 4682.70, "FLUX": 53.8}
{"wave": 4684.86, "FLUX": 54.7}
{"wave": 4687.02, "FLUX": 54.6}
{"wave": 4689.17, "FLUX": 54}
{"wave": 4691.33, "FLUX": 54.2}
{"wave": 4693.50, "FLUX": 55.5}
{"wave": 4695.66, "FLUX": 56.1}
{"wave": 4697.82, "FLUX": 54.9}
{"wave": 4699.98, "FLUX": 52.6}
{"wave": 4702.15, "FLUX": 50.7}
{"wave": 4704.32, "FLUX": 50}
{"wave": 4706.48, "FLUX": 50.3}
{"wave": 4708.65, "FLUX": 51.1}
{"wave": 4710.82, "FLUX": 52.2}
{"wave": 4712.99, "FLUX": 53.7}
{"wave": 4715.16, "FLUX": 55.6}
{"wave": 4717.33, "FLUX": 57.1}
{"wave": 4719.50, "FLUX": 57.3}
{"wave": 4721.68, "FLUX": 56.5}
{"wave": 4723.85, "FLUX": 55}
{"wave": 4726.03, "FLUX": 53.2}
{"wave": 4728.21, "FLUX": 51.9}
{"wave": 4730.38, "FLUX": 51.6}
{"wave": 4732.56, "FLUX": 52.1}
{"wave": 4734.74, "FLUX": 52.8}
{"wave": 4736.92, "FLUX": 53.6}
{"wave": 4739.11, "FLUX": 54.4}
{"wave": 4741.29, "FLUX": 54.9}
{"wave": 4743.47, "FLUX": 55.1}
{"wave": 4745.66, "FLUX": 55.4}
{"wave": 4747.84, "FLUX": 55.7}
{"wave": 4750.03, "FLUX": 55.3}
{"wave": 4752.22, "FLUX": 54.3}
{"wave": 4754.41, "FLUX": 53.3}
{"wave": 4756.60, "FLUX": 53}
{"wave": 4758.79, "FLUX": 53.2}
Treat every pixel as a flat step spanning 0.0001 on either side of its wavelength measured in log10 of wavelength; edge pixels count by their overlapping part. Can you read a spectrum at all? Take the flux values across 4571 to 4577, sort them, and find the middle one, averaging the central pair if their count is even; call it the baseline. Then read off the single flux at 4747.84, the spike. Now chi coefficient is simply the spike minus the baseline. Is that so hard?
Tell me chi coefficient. 4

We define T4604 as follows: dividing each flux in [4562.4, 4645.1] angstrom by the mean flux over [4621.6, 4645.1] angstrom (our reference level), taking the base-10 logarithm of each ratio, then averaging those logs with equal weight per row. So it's -0.017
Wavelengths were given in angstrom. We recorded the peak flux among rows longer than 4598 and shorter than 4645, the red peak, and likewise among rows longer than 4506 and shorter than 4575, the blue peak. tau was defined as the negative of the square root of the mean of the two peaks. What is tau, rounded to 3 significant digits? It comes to -7.57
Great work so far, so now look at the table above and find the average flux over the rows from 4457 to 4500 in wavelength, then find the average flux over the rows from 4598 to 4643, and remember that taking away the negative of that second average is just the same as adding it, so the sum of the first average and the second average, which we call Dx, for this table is 104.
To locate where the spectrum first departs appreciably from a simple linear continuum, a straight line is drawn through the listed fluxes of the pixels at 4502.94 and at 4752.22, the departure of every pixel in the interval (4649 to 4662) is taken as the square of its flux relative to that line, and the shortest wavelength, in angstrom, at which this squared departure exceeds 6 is 4652.61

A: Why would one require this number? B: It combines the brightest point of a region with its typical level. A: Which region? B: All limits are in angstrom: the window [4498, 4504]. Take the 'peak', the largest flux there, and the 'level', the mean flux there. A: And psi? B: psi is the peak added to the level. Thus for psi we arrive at 111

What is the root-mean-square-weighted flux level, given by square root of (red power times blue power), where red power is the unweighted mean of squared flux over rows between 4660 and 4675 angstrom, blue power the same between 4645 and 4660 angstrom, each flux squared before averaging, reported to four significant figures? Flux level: 2731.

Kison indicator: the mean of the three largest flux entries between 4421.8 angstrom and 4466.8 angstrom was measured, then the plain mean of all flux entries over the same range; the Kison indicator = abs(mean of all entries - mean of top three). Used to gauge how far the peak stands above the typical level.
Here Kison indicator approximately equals 1.7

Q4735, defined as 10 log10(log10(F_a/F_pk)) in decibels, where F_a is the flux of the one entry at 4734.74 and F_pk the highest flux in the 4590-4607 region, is -24.8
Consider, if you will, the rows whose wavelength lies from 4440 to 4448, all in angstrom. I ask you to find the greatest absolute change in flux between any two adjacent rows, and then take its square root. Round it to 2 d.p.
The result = 0.84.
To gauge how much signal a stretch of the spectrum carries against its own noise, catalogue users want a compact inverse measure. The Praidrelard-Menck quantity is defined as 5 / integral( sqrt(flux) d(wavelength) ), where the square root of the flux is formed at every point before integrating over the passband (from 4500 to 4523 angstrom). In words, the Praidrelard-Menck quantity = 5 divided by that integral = 0.029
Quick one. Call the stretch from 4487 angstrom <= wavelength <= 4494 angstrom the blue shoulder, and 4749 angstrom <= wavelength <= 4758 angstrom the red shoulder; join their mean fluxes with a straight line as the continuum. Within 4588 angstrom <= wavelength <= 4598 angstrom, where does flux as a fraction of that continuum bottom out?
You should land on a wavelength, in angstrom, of 4588.77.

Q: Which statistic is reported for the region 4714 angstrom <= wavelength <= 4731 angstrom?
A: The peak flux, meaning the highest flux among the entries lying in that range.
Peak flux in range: 57.3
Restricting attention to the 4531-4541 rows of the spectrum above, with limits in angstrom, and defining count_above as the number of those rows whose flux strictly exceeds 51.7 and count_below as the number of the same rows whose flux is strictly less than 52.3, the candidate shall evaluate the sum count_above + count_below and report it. 6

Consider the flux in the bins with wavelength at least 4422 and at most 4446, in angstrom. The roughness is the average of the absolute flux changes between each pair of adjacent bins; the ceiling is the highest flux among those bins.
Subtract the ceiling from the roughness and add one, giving -49.4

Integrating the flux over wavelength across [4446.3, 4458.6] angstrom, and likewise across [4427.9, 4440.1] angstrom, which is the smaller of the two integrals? 594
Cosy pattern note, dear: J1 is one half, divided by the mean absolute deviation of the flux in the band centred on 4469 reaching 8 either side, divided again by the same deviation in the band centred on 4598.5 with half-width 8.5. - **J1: 1.1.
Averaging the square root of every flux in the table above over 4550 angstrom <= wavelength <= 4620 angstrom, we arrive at 7.24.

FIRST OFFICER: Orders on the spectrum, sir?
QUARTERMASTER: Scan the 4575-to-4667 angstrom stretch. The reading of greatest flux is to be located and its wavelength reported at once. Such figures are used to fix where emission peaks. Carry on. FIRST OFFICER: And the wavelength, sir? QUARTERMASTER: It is 4629.10 angstrom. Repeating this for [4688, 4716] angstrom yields 4695.66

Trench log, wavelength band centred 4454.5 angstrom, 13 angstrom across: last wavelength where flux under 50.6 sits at 4459.61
